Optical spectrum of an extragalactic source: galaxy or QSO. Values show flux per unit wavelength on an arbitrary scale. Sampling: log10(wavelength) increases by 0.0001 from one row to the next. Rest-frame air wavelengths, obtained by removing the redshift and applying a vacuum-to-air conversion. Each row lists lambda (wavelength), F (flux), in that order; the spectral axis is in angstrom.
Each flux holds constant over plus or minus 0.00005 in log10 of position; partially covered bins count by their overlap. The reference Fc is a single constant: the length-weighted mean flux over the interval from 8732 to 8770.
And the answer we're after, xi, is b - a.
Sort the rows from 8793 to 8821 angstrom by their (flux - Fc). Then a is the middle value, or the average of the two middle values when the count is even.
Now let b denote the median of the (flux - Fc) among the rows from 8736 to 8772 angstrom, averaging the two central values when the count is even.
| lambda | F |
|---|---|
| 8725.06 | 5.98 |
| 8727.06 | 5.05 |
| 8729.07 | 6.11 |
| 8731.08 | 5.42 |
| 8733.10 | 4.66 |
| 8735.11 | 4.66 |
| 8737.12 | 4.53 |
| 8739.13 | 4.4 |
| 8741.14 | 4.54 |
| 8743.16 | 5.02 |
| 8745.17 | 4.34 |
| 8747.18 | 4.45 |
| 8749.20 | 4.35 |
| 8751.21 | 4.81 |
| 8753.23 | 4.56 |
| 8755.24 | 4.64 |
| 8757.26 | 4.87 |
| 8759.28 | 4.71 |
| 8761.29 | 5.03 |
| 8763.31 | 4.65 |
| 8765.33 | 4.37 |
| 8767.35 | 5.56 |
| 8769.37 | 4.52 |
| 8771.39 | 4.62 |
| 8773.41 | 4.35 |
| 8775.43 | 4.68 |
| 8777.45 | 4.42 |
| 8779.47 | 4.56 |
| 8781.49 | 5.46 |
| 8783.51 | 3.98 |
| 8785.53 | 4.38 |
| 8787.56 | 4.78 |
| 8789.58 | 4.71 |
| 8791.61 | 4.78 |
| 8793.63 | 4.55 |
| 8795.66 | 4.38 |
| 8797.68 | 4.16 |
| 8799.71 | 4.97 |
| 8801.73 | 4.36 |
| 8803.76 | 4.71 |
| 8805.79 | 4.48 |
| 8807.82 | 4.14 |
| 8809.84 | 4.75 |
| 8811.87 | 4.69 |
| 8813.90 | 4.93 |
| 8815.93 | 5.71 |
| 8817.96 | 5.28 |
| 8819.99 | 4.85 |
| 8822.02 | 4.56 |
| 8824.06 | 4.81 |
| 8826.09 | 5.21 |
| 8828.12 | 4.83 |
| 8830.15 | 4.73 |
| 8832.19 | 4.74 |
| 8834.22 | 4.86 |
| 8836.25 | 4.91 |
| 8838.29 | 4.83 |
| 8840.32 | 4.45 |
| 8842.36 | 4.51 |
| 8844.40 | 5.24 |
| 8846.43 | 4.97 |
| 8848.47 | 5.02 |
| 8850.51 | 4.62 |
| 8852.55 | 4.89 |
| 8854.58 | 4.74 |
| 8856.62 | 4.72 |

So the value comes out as -0.11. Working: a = 0.03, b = -0.079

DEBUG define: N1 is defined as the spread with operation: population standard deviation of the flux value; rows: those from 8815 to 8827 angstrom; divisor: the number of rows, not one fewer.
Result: 0.376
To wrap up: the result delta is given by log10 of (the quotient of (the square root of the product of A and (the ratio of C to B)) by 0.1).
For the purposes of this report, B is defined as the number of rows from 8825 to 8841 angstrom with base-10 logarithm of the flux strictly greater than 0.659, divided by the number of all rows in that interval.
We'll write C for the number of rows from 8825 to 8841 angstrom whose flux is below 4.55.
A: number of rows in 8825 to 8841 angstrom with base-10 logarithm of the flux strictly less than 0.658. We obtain 1.03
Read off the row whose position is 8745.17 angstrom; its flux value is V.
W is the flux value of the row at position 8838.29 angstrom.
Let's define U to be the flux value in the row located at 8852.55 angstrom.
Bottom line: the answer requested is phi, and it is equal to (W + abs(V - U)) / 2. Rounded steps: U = 4.89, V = 4.34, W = 4.83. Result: 2.69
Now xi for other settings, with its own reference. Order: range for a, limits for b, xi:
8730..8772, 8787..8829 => 0.11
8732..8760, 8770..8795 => -0.01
